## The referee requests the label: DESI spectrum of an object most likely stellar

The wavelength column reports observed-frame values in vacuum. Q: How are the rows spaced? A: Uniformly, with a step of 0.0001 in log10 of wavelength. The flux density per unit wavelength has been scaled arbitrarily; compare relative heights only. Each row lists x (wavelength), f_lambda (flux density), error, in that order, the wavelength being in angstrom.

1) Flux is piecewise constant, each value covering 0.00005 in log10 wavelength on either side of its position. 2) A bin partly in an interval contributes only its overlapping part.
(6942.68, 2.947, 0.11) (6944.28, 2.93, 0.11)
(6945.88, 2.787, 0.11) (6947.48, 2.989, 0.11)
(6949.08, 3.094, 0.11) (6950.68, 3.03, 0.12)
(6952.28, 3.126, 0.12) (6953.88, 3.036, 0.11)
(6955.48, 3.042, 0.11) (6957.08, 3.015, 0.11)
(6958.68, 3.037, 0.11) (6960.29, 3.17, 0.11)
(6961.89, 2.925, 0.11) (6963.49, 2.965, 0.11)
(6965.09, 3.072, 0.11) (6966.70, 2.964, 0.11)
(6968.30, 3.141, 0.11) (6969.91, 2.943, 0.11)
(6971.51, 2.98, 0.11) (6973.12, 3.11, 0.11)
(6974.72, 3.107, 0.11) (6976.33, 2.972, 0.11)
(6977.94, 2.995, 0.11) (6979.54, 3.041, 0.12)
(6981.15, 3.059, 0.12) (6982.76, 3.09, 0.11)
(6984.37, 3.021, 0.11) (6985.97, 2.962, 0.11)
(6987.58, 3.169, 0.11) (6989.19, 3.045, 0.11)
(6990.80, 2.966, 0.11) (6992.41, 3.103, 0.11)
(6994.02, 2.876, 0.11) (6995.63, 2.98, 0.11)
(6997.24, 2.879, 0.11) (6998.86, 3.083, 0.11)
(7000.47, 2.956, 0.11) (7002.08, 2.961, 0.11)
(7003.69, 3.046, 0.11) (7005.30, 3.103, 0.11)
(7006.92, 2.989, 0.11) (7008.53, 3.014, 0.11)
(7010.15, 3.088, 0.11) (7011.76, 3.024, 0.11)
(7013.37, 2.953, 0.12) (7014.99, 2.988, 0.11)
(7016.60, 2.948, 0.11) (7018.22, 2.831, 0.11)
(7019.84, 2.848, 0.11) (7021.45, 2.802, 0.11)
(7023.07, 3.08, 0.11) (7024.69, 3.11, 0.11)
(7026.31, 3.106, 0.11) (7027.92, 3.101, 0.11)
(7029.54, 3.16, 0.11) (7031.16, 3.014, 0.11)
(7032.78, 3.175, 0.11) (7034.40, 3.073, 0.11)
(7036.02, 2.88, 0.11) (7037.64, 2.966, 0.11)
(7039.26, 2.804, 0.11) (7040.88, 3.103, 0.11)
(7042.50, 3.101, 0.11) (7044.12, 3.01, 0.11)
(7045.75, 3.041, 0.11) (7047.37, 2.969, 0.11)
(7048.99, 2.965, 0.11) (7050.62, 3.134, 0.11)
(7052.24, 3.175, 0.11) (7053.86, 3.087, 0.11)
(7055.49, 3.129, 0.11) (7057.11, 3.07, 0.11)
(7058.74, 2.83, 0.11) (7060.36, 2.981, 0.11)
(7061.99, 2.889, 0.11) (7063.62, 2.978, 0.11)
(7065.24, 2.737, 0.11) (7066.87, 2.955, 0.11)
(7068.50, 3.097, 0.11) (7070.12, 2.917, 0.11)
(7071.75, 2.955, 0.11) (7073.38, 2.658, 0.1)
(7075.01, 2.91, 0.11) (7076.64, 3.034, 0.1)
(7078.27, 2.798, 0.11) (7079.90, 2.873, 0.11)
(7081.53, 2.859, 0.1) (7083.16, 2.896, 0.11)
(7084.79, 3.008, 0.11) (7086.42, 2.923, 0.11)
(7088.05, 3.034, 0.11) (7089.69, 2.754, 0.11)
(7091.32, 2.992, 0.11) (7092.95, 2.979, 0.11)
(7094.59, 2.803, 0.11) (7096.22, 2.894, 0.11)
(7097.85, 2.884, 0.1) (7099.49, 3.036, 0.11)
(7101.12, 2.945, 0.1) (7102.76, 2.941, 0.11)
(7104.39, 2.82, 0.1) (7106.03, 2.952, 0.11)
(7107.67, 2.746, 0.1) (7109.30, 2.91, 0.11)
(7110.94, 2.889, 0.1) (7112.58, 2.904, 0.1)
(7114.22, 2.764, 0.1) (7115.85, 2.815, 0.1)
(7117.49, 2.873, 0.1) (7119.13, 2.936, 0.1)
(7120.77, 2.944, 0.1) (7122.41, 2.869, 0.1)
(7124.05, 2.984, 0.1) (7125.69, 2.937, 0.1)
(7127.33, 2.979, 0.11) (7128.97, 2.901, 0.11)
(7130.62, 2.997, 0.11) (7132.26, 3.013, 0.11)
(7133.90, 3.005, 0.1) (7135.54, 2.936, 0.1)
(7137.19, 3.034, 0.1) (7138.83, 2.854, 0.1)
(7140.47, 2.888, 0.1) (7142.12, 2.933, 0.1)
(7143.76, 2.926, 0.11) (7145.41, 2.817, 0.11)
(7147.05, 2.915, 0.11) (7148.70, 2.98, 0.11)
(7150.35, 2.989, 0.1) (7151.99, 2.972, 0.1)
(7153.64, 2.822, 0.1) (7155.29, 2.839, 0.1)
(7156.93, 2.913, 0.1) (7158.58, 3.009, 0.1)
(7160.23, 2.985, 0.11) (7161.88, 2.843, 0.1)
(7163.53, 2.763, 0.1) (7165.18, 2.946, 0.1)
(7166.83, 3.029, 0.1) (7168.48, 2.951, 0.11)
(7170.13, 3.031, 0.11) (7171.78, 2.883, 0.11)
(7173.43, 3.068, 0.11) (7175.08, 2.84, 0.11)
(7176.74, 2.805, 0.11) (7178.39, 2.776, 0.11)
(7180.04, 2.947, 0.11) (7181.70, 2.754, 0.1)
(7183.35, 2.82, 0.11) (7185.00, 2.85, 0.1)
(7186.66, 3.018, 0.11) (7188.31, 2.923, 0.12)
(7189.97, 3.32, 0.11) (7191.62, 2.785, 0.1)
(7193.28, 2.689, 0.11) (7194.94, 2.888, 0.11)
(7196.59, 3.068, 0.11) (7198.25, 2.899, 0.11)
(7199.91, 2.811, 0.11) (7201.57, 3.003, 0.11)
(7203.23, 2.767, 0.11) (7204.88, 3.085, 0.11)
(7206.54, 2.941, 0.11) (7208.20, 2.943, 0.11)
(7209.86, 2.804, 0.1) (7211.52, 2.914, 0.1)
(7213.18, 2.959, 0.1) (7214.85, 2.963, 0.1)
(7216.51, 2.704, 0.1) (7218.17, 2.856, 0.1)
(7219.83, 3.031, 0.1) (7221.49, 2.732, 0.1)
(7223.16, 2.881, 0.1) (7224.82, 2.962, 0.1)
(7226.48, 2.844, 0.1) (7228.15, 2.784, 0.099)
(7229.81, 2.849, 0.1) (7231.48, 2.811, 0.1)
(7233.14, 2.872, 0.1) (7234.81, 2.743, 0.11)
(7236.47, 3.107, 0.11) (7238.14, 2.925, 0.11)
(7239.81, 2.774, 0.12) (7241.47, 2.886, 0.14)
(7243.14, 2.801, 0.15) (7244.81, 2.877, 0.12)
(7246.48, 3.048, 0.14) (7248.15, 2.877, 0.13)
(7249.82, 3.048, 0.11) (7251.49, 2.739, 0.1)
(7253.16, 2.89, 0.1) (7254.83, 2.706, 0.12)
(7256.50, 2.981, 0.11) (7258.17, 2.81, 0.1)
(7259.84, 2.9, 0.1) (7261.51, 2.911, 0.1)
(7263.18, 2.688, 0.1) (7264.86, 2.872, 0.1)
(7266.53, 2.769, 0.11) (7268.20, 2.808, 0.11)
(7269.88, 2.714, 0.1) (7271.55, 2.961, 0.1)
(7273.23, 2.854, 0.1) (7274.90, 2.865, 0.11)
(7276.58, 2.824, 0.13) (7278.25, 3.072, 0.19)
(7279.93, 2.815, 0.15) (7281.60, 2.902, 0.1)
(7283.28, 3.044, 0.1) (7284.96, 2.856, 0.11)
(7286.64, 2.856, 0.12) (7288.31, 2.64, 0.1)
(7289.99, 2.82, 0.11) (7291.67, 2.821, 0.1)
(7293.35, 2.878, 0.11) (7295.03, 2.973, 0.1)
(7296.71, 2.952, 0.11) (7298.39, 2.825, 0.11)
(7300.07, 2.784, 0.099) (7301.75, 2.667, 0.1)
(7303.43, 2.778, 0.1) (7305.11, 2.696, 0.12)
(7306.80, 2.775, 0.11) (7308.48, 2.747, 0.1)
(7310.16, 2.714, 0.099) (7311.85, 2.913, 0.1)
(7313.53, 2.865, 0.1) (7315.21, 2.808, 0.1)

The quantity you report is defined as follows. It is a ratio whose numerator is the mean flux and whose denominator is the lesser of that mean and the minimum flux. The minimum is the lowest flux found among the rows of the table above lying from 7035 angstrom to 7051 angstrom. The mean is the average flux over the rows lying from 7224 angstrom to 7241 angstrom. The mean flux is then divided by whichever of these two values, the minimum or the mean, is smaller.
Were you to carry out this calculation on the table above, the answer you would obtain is 1.02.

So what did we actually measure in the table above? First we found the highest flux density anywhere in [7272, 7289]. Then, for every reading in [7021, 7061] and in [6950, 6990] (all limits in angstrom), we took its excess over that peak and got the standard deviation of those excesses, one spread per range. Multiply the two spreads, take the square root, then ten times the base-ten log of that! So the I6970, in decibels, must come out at -10.6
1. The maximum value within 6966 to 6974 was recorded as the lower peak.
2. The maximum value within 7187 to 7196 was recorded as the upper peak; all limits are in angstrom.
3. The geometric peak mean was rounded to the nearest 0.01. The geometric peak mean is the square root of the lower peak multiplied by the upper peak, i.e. 3.23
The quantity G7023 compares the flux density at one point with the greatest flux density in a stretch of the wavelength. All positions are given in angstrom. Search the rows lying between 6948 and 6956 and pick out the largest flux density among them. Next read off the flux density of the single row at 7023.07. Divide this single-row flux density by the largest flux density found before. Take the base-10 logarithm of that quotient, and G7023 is -0.006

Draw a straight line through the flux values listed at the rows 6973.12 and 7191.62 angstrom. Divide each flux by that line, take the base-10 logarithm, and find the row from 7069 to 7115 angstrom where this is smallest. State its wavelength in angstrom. 7073.38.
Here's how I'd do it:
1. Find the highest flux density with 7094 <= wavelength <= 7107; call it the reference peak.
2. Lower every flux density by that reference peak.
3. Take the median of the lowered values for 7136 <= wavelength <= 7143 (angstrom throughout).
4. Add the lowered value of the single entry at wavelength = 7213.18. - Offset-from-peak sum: -0.20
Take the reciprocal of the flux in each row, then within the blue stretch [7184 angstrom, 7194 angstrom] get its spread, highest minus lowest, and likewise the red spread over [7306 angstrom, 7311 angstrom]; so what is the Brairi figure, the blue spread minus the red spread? 0.063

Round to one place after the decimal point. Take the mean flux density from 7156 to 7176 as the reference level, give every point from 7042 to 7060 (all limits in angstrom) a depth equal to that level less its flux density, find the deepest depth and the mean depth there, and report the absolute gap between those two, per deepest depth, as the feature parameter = 2.0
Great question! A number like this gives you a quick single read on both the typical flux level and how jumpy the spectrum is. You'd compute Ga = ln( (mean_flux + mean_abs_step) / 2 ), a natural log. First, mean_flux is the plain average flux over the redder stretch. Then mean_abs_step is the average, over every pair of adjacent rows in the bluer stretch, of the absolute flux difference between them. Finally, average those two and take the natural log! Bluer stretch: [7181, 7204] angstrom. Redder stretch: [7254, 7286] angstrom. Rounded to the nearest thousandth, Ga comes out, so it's 0.422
